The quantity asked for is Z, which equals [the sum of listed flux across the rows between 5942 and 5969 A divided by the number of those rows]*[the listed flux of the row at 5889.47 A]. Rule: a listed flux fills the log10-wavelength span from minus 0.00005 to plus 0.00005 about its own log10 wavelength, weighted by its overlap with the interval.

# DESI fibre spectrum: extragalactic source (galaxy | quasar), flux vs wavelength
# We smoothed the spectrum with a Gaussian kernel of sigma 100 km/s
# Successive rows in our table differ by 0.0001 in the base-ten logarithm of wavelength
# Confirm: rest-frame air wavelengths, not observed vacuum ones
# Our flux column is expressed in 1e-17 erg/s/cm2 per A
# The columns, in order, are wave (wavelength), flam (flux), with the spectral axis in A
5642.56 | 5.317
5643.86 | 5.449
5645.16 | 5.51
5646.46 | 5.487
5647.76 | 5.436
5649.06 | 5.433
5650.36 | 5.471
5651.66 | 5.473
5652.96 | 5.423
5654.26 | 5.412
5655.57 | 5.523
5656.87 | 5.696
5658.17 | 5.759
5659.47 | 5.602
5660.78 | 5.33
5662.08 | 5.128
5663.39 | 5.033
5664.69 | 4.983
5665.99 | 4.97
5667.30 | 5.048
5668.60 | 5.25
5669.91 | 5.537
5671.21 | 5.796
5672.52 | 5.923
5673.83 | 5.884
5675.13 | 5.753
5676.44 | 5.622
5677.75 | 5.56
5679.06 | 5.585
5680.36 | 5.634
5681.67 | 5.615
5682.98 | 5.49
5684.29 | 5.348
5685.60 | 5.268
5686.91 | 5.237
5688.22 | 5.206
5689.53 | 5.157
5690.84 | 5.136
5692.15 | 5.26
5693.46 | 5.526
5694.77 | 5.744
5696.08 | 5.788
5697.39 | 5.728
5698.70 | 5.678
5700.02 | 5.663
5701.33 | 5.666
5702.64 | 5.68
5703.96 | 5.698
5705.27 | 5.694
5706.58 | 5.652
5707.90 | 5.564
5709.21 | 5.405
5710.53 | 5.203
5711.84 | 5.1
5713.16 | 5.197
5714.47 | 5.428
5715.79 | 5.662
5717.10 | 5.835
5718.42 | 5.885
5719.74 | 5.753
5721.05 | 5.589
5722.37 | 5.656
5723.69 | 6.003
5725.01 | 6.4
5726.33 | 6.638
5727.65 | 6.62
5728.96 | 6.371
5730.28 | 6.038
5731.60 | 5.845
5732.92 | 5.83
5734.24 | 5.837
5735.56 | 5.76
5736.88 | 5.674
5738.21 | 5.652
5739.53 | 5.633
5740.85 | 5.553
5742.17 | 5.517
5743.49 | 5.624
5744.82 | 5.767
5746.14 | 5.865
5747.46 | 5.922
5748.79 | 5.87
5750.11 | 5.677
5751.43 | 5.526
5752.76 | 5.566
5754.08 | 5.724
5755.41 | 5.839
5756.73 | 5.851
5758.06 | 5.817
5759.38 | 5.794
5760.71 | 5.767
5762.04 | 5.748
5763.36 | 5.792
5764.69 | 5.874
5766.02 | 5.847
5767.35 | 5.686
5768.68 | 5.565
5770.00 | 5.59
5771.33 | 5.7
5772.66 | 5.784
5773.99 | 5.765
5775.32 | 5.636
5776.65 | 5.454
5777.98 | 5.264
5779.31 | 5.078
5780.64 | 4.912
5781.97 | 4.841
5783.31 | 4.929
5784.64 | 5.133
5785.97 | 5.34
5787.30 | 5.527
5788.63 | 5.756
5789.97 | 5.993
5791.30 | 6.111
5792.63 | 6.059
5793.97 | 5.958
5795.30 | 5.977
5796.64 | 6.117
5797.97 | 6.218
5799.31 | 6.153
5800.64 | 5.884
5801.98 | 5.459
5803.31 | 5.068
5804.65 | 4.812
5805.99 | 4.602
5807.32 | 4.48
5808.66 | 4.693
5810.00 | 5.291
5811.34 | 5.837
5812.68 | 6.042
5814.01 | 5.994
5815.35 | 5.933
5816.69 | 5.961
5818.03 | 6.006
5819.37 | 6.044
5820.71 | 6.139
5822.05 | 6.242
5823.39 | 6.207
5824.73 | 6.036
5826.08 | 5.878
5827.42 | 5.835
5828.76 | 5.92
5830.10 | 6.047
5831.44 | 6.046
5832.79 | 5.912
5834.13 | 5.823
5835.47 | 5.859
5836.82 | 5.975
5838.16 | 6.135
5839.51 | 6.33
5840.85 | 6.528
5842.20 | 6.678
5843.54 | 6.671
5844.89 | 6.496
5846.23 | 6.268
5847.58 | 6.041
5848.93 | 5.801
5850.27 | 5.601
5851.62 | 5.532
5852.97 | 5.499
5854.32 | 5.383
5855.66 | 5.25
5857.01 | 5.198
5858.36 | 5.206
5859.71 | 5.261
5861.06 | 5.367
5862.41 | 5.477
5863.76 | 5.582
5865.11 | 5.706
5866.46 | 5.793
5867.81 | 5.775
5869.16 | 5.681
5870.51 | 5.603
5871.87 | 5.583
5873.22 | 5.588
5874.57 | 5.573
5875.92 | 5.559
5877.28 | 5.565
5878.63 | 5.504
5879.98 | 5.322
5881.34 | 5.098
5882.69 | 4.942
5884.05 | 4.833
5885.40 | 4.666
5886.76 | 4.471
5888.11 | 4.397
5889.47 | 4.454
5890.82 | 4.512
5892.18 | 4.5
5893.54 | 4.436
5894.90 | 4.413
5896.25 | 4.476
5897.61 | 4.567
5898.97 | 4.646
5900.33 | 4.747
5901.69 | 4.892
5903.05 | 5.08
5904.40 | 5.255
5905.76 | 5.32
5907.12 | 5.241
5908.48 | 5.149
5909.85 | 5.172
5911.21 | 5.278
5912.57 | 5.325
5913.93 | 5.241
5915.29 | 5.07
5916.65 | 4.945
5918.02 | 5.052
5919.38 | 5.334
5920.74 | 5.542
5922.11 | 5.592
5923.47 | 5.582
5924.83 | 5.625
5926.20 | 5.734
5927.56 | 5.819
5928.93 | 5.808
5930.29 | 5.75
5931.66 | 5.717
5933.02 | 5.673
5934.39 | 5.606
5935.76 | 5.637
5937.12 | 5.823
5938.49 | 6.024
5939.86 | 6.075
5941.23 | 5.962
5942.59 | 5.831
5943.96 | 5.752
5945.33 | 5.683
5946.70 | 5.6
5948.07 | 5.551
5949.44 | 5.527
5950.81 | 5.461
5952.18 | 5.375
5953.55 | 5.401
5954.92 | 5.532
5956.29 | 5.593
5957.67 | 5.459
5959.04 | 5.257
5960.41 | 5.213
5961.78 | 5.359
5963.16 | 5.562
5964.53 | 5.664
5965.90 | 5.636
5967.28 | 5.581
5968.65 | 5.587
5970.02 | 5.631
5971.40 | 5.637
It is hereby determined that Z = 24.6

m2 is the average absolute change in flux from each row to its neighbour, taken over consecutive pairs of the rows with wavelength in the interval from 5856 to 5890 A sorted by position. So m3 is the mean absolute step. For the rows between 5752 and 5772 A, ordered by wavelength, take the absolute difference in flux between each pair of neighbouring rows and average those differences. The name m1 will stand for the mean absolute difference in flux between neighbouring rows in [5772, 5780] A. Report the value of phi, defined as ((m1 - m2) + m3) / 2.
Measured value 0.062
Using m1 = 0.14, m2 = 0.09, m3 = 0.068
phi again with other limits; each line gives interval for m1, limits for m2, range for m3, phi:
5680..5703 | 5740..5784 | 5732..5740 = 0.013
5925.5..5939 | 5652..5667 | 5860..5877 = 0.013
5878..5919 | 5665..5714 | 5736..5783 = 0.050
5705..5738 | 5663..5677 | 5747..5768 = 0.049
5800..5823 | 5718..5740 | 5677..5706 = 0.065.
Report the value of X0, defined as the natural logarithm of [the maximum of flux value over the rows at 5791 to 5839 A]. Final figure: 1.83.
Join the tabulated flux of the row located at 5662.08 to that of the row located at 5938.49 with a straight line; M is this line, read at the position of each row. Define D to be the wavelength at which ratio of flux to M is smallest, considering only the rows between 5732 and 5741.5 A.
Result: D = 5740.85 A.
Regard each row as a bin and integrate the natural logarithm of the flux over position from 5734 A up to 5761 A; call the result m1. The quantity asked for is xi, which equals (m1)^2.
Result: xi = 2218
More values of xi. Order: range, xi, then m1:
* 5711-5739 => 2436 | 49.4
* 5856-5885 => 2403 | 49.0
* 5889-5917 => 1972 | 44.4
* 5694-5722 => 2326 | 48.2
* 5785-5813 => 2302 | 48.0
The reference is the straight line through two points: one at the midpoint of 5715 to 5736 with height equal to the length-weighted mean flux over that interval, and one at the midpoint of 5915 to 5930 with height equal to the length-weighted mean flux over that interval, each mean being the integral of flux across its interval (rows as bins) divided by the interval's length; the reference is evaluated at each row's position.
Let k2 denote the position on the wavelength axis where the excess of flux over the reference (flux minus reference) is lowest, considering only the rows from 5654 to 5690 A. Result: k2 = 5665.99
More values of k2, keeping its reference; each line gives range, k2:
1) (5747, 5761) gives 5751.43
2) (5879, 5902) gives 5888.11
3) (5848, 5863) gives 5857.01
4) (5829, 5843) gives 5834.13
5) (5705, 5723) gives 5711.84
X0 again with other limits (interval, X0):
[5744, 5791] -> 1.79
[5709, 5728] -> 1.89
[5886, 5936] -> 1.76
